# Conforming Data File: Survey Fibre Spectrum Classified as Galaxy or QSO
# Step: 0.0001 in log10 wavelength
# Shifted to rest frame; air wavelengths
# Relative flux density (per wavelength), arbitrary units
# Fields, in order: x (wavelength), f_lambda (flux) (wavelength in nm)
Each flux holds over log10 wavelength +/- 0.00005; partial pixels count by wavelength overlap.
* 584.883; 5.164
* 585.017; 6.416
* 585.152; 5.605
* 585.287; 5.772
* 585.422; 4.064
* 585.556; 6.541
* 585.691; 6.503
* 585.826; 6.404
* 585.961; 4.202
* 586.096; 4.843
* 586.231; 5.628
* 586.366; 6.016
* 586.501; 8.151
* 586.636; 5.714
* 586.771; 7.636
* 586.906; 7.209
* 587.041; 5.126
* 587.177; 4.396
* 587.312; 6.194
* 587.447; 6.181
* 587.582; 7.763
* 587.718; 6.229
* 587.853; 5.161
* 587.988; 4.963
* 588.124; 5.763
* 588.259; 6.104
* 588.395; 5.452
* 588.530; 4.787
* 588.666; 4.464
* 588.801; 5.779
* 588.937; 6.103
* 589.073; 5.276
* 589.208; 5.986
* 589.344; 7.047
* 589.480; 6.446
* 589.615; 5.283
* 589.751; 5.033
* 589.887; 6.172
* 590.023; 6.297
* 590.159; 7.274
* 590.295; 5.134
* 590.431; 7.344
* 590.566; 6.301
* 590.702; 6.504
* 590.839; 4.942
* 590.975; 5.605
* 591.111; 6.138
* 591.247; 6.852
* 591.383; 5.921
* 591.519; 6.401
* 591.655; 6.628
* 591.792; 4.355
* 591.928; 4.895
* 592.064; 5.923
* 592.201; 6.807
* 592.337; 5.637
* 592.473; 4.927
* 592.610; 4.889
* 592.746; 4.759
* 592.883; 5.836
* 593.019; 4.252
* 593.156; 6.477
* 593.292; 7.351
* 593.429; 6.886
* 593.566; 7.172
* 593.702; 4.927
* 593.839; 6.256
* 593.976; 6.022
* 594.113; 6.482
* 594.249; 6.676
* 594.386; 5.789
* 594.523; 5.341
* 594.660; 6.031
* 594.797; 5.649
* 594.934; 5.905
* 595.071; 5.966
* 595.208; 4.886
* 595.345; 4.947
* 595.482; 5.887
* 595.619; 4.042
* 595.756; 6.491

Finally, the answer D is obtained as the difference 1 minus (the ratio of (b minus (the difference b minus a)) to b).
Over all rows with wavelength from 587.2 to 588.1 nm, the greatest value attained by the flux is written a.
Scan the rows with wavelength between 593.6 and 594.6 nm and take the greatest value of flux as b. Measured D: -0.16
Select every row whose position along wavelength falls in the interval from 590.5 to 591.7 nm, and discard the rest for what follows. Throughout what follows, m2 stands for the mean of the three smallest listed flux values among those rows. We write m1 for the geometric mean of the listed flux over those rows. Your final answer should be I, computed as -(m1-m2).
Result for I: -0.63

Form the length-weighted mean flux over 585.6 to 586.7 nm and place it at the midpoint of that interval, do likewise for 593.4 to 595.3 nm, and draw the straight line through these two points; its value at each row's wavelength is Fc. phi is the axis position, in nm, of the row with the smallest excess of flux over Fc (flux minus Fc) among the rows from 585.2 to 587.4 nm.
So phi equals 585.422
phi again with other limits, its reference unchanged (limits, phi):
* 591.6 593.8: 593.019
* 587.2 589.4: 588.666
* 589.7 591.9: 591.792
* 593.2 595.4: 595.208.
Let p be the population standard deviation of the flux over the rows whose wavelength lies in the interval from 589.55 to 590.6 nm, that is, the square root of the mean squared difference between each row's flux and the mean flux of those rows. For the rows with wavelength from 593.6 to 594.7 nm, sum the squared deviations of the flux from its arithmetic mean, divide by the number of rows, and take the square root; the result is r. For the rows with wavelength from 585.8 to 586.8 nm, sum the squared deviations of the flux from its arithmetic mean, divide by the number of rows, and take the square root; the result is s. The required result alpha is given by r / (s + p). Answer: 0.26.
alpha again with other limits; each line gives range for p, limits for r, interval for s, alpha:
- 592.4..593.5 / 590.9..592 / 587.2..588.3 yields 0.43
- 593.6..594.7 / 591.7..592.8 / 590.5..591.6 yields 0.68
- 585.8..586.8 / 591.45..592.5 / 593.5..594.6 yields 0.44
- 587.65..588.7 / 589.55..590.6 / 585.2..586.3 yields 0.55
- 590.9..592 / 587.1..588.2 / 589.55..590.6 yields 0.58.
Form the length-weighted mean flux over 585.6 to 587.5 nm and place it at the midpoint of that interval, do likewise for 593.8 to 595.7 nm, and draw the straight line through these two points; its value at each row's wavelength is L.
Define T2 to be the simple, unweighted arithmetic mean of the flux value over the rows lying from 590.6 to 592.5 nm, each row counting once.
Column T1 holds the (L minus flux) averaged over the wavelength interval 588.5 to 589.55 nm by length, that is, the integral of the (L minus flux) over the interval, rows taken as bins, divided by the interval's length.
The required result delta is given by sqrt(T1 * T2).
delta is 0.9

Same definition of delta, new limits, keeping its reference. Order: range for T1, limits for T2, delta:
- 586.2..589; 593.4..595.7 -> 0.4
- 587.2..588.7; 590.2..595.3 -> 1.2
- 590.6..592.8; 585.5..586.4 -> 0.8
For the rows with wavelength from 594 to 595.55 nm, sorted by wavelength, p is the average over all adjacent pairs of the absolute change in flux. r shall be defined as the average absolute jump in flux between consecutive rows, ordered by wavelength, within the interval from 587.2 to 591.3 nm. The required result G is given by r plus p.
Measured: 1.4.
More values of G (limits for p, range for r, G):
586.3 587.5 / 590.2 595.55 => 2.3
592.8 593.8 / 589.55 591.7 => 2.2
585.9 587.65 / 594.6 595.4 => 1.6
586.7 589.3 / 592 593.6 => 1.7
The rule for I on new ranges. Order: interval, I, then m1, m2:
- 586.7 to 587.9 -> -1.21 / 6.1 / 4.9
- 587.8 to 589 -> -0.63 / 5.4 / 4.7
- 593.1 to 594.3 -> -0.70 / 6.4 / 5.7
